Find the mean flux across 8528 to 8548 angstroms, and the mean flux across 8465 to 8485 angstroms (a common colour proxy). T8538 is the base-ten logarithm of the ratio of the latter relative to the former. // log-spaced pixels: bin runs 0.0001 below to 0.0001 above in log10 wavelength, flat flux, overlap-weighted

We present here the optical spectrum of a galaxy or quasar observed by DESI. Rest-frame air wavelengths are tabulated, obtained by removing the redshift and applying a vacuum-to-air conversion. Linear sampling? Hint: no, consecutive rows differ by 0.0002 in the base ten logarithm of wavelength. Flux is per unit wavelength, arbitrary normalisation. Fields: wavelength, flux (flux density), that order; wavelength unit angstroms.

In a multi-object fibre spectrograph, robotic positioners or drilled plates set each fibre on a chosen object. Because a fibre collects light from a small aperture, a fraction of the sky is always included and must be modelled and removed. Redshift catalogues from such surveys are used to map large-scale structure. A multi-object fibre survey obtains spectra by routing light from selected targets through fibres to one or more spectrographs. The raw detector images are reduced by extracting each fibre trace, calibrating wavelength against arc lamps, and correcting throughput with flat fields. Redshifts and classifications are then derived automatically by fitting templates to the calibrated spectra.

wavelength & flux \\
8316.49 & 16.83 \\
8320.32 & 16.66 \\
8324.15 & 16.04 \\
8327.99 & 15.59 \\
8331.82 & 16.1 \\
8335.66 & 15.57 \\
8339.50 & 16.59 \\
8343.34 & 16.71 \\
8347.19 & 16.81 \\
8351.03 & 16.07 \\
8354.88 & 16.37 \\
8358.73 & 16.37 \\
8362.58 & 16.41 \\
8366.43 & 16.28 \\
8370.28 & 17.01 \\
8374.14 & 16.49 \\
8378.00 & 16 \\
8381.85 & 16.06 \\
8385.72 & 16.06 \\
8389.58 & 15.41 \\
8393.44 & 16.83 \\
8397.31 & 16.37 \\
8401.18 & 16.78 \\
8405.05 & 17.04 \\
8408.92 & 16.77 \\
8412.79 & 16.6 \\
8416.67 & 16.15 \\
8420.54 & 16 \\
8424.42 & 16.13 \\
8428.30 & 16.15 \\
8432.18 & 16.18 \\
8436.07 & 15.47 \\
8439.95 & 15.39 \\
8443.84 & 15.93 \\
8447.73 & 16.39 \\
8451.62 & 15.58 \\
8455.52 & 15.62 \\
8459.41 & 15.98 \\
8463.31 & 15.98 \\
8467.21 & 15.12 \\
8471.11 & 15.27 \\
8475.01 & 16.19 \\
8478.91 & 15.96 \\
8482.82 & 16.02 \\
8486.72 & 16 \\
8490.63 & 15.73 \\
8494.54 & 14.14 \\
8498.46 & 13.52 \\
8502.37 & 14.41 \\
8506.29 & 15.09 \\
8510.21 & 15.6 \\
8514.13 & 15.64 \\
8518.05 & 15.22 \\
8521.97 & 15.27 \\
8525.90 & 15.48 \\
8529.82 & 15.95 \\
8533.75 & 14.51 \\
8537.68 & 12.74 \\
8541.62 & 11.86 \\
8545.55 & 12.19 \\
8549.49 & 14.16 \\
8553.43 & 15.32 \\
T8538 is 0.068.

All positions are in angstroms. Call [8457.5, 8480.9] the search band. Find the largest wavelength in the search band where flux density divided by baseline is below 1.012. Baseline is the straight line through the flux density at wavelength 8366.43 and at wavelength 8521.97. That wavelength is 8471.11 angstroms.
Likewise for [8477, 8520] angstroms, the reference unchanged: 8518.05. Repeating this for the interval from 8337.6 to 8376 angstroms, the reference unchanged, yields 8366.43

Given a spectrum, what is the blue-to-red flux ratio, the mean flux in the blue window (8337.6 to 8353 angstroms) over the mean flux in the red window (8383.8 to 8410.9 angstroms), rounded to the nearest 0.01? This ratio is 1.00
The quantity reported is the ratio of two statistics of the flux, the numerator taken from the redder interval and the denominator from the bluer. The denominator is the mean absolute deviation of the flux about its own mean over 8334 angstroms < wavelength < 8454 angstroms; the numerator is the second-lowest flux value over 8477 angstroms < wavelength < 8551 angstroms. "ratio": 33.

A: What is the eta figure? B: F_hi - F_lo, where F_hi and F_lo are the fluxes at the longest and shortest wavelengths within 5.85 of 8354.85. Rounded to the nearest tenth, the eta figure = 0.3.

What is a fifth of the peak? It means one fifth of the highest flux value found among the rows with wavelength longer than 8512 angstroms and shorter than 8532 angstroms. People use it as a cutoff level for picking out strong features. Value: 3.19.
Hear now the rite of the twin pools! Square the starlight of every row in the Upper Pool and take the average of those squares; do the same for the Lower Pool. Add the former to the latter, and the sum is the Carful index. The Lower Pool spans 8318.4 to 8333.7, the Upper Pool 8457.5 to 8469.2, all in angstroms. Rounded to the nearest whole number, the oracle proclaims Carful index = 506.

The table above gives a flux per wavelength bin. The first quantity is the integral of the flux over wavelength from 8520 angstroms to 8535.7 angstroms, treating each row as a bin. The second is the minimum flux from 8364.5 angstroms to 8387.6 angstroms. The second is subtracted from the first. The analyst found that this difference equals 224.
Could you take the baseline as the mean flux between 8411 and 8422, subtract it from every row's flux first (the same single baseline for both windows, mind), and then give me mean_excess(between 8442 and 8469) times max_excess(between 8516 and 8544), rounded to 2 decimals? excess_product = 0.14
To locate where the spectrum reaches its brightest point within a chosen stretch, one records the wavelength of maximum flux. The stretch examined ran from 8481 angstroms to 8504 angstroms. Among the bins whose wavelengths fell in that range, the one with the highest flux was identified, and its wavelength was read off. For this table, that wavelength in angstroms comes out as 8482.82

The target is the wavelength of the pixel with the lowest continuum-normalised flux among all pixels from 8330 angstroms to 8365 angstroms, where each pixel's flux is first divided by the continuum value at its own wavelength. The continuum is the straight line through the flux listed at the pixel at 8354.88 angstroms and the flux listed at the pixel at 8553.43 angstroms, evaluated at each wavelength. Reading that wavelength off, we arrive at 8335.66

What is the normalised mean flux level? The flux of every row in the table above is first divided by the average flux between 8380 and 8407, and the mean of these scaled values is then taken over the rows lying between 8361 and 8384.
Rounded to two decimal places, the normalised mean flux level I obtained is 1.00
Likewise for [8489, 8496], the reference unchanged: 0.91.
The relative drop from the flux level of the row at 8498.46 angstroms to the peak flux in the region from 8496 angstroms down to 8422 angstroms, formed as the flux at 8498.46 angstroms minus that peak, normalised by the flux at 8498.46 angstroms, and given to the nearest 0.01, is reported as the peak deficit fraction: -0.21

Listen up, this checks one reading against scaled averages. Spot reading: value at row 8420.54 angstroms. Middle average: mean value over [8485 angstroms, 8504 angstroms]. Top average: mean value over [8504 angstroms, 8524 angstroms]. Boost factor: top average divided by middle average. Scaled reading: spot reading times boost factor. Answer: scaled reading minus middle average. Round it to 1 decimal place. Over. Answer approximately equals 1.9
